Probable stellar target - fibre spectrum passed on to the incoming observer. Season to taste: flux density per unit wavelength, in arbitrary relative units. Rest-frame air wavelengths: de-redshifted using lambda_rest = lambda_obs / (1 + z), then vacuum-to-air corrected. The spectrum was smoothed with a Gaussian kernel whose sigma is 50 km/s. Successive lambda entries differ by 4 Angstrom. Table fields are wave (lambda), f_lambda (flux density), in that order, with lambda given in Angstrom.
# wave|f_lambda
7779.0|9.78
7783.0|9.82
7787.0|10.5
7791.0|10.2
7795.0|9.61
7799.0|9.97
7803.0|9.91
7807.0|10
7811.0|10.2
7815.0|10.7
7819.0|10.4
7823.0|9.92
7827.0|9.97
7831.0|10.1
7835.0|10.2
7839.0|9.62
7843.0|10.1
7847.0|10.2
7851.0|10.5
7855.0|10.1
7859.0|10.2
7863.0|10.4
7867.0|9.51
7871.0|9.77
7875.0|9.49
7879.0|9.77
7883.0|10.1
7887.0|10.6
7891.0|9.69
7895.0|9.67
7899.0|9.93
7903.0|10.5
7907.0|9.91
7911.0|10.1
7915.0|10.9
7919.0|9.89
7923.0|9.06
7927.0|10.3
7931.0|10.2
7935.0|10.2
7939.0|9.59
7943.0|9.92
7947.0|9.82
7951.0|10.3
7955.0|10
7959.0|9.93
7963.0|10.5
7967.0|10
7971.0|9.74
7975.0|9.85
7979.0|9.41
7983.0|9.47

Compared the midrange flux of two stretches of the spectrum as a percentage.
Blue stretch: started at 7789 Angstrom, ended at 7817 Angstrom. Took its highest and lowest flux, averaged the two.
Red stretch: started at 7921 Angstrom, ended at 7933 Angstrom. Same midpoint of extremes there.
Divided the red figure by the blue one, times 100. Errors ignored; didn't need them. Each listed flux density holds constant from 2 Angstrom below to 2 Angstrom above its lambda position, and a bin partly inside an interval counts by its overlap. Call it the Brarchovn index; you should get 95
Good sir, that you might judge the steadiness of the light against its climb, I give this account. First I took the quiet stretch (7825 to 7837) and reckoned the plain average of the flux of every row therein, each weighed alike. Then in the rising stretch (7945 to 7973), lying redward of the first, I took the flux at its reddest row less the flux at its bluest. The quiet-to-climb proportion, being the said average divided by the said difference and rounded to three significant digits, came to -126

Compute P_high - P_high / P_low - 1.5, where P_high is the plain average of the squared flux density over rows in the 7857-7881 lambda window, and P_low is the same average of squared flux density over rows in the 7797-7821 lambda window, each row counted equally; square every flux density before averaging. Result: 94.8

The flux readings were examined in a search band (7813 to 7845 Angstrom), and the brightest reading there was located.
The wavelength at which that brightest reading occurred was 7815.0 Angstrom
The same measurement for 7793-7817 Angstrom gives 7815.0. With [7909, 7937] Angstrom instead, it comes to 7915.0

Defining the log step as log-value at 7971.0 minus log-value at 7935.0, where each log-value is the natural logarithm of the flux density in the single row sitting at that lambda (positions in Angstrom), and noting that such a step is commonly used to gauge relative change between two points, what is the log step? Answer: -0.05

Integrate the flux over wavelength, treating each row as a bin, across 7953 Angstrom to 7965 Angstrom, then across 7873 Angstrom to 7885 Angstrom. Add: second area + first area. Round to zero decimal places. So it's 239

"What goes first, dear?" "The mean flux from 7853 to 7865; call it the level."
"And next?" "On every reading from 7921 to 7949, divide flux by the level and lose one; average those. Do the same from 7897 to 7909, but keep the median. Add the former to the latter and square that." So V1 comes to 0.0042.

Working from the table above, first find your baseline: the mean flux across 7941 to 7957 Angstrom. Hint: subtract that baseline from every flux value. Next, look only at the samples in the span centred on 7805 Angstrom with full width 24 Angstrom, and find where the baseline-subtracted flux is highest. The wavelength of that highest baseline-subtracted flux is 7815.0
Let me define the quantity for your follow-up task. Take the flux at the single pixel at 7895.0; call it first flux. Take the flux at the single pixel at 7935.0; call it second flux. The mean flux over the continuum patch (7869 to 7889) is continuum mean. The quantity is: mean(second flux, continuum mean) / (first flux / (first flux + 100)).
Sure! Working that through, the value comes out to 114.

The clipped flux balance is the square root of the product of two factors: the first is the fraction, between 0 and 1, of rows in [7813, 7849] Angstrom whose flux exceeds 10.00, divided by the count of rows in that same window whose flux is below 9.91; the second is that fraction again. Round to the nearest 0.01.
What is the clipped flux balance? 0.67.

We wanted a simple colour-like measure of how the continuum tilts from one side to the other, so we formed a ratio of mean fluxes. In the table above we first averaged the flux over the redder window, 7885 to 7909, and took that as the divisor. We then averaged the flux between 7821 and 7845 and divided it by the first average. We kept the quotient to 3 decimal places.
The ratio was 0.994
